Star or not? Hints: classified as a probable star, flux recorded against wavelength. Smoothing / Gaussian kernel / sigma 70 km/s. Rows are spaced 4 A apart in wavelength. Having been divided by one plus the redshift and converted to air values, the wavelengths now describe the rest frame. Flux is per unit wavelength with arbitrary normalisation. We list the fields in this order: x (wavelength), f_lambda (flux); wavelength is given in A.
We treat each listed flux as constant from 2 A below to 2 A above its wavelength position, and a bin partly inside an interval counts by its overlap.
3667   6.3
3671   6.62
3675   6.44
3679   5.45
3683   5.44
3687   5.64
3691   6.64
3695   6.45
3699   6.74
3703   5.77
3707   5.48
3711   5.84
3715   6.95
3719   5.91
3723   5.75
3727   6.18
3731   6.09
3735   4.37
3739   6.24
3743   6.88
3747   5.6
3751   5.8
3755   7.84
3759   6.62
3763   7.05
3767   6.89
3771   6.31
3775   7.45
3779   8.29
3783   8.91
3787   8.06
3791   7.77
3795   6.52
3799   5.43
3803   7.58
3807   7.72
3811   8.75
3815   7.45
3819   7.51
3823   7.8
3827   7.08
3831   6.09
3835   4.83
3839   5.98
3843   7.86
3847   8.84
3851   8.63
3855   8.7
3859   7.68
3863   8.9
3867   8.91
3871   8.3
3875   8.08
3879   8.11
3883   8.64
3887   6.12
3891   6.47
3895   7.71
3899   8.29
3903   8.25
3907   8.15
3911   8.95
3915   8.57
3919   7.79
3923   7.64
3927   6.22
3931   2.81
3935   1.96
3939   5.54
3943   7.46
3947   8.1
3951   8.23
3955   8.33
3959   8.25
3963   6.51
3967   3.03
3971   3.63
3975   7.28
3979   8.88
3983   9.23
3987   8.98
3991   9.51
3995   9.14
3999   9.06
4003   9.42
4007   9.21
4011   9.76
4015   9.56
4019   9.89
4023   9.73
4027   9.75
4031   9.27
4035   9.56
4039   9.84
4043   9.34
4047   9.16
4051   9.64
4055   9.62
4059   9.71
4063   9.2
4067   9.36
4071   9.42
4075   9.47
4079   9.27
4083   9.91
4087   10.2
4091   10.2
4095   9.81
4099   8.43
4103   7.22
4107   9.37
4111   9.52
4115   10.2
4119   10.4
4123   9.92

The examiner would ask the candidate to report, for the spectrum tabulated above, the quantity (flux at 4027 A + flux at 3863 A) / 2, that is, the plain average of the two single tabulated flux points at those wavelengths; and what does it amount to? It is 9.3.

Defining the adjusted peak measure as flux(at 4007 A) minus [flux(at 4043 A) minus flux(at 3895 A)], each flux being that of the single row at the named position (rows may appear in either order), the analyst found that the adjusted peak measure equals 7.6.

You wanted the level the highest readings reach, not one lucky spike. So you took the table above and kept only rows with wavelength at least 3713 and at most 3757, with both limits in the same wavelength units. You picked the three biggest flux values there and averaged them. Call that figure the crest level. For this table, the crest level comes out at 7.2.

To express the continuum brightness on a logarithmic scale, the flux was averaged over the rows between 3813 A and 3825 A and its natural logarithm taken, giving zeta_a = 2.03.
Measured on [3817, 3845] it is 1.91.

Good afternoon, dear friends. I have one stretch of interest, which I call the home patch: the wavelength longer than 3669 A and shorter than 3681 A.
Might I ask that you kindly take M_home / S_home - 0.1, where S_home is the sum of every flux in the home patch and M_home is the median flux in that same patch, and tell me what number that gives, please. 0.25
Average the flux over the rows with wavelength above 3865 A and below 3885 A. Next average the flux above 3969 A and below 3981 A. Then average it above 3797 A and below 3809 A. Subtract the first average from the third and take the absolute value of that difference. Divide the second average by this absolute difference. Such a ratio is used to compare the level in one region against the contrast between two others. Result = 4.4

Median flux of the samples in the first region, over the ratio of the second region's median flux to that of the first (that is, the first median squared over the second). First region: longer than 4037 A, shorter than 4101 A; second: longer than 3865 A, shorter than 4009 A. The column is 11.1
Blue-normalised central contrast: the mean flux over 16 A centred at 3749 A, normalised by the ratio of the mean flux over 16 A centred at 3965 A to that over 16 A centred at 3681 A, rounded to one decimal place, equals 7.0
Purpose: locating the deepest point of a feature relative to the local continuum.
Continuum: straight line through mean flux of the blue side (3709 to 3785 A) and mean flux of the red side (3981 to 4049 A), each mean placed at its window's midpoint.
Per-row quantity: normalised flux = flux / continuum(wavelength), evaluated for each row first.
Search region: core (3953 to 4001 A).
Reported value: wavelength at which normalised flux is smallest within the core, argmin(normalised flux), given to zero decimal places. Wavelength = 3967 A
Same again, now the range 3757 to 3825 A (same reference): 3799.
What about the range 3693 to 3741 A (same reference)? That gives 3735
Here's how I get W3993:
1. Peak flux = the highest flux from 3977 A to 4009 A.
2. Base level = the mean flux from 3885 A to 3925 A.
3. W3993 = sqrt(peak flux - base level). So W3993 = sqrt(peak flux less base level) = 1.3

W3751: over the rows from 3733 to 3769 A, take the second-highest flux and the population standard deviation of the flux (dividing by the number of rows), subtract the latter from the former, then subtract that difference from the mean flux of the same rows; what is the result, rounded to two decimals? 0.27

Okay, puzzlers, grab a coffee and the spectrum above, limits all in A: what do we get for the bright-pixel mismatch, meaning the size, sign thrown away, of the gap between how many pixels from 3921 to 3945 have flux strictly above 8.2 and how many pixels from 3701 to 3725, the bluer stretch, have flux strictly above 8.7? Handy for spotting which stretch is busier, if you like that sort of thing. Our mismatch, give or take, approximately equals 0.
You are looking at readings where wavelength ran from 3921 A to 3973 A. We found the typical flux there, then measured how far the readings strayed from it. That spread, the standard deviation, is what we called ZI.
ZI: 2.3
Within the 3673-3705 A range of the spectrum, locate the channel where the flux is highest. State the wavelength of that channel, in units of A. 3699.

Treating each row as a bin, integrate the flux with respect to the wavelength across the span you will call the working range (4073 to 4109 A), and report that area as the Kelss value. 336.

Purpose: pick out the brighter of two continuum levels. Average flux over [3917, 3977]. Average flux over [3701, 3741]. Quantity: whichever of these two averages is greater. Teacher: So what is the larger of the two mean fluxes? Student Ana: 6.2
